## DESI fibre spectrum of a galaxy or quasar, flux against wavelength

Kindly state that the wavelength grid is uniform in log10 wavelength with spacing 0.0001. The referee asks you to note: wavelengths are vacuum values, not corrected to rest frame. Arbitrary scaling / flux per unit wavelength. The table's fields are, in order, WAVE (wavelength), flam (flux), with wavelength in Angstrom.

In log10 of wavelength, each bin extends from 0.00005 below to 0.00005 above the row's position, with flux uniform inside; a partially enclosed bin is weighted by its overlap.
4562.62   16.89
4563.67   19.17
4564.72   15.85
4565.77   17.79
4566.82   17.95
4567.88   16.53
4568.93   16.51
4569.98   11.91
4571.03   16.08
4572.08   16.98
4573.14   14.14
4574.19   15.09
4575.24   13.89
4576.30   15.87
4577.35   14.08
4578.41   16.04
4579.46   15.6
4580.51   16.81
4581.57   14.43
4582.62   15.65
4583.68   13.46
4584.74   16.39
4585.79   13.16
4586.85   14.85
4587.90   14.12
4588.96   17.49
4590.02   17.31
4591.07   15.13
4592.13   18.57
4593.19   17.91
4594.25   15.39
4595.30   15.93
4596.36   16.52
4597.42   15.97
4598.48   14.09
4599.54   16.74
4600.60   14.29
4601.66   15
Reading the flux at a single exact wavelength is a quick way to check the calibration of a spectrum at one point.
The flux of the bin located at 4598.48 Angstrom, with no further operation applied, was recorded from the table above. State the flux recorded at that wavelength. 14.09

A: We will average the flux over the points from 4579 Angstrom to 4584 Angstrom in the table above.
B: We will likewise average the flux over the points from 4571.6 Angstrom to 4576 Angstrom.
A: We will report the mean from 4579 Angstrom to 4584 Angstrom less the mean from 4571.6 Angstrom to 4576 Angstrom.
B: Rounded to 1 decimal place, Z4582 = 0.2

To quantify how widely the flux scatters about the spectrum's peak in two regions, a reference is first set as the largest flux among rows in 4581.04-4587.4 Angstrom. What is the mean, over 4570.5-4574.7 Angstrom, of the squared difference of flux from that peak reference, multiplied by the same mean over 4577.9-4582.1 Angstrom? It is 2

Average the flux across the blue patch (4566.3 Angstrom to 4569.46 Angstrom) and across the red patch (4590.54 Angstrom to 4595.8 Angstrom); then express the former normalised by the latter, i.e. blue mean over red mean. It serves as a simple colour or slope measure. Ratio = 1.02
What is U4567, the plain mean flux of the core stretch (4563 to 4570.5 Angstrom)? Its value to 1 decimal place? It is 16.5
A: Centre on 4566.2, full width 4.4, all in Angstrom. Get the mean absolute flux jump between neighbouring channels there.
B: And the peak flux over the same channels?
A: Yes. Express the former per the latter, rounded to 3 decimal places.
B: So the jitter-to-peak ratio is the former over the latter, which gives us 0.065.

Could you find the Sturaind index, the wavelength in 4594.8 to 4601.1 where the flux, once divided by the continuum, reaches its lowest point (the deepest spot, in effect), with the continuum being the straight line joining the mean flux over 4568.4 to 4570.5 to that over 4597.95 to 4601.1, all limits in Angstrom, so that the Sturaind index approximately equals 4598.48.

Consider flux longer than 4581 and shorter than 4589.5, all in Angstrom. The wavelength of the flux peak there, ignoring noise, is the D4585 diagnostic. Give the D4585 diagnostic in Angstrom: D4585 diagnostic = 4588.96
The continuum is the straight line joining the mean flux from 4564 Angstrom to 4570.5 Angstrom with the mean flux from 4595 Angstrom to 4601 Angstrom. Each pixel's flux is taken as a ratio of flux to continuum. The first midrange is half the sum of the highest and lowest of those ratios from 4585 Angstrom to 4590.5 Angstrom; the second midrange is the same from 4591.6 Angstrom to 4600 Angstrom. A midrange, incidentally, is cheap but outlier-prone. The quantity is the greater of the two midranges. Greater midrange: 1.04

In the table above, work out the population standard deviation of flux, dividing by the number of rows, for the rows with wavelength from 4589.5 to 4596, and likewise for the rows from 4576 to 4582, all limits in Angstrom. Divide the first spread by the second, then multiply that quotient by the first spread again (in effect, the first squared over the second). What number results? 1.8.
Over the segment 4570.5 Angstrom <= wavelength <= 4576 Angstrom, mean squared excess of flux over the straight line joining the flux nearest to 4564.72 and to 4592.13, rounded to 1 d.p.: 3.7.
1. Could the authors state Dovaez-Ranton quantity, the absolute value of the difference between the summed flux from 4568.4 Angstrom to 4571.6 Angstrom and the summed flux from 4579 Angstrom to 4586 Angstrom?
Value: 61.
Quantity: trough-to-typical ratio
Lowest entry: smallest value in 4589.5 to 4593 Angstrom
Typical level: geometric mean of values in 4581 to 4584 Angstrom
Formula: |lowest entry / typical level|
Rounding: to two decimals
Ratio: 1.04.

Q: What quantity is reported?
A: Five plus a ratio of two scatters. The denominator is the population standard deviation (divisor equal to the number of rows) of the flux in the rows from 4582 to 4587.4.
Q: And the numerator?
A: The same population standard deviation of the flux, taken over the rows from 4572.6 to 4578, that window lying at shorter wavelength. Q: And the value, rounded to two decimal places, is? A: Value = 5.61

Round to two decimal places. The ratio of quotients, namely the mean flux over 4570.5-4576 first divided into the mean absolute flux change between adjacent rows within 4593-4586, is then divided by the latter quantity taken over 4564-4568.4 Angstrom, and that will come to 0.11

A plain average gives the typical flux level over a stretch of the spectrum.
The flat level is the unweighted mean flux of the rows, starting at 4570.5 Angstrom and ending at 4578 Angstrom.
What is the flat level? 15.2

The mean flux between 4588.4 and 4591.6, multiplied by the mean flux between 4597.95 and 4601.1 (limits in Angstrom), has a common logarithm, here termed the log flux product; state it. 2.40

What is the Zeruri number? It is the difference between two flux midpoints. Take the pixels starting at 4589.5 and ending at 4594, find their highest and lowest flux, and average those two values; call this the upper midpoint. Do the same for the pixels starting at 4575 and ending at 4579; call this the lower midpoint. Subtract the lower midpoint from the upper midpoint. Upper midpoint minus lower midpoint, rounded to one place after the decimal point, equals 1.9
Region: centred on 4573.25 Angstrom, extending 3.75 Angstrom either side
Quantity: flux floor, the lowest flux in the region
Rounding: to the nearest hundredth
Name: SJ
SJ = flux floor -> 11.91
